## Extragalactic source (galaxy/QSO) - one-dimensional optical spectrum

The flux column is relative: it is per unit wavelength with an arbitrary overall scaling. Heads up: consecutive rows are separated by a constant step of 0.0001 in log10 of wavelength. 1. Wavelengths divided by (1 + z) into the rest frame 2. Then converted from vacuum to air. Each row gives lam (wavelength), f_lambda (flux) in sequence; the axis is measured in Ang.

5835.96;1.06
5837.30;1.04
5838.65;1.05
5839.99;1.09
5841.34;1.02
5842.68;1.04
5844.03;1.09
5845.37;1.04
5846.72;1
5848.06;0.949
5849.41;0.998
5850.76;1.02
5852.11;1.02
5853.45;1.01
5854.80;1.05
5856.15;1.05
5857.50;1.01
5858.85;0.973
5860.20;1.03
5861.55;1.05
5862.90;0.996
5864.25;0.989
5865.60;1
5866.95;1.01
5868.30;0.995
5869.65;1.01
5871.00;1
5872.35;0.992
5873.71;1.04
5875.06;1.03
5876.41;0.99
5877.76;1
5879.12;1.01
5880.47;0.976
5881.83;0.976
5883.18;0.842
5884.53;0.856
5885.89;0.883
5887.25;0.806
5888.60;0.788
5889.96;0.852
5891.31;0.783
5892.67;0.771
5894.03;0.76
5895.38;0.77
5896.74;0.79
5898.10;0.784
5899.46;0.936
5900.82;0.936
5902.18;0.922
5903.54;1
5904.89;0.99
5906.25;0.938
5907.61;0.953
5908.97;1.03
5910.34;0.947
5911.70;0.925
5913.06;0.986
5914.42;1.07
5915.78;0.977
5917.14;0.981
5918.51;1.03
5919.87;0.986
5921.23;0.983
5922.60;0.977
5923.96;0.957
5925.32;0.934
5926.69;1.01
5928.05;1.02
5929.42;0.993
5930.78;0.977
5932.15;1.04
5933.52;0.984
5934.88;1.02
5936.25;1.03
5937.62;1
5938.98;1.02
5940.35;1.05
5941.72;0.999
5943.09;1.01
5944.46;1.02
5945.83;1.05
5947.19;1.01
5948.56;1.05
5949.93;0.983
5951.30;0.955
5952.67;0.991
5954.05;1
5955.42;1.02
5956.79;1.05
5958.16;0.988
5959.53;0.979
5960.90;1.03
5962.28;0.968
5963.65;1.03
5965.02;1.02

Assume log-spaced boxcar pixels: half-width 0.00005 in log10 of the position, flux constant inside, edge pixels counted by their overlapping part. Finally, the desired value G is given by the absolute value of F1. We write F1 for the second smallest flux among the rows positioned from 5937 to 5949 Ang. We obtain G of 1.00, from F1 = 1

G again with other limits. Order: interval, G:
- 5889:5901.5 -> 0.77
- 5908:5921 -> 0.95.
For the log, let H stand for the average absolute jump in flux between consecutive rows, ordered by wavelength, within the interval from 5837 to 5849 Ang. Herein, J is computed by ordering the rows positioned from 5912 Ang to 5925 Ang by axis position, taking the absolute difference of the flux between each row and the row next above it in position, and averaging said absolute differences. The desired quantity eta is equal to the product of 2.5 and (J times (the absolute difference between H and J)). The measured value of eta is 0.0003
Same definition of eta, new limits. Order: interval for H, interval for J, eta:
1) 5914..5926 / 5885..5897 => 0.0004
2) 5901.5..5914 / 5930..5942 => 0.0012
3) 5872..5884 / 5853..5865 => 0.0003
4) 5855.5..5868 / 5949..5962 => 0.0001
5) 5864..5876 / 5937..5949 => 0.0010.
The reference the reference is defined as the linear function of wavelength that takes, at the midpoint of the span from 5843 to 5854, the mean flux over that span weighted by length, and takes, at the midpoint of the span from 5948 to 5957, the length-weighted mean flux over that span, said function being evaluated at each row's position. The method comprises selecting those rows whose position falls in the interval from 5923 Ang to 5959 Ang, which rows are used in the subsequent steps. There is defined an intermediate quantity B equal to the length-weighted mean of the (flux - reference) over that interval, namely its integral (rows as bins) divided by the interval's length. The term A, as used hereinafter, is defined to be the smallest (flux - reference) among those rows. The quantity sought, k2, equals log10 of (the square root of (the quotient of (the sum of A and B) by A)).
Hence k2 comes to 0.00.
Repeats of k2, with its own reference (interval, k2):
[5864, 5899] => 0.07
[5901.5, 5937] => 0.05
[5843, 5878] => 0.01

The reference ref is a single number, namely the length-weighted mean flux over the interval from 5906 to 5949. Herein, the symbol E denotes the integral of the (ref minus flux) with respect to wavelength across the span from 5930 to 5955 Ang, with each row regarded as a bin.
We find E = -0.3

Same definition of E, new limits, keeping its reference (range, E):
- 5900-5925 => 0.6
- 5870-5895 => 2.3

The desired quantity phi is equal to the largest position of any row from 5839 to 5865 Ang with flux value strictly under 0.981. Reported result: 5858.85 Ang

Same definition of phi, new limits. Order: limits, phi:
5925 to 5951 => 5930.78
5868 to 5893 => 5892.67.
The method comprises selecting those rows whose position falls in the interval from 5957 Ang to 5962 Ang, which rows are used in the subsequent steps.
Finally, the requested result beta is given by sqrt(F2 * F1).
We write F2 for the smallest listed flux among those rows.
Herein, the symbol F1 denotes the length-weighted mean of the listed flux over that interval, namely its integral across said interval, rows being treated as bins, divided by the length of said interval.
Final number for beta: 0.99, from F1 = 1.00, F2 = 0.979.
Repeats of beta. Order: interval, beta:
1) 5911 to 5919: 0.96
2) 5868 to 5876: 1.00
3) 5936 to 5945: 1.01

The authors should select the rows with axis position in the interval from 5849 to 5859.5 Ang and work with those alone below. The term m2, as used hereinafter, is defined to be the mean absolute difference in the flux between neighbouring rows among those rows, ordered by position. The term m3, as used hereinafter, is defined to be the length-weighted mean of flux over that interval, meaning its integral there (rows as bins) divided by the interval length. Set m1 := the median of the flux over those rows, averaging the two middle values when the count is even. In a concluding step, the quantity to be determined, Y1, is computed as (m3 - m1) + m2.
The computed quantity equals 0.023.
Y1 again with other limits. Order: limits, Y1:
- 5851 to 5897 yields -0.019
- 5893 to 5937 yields 0.016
